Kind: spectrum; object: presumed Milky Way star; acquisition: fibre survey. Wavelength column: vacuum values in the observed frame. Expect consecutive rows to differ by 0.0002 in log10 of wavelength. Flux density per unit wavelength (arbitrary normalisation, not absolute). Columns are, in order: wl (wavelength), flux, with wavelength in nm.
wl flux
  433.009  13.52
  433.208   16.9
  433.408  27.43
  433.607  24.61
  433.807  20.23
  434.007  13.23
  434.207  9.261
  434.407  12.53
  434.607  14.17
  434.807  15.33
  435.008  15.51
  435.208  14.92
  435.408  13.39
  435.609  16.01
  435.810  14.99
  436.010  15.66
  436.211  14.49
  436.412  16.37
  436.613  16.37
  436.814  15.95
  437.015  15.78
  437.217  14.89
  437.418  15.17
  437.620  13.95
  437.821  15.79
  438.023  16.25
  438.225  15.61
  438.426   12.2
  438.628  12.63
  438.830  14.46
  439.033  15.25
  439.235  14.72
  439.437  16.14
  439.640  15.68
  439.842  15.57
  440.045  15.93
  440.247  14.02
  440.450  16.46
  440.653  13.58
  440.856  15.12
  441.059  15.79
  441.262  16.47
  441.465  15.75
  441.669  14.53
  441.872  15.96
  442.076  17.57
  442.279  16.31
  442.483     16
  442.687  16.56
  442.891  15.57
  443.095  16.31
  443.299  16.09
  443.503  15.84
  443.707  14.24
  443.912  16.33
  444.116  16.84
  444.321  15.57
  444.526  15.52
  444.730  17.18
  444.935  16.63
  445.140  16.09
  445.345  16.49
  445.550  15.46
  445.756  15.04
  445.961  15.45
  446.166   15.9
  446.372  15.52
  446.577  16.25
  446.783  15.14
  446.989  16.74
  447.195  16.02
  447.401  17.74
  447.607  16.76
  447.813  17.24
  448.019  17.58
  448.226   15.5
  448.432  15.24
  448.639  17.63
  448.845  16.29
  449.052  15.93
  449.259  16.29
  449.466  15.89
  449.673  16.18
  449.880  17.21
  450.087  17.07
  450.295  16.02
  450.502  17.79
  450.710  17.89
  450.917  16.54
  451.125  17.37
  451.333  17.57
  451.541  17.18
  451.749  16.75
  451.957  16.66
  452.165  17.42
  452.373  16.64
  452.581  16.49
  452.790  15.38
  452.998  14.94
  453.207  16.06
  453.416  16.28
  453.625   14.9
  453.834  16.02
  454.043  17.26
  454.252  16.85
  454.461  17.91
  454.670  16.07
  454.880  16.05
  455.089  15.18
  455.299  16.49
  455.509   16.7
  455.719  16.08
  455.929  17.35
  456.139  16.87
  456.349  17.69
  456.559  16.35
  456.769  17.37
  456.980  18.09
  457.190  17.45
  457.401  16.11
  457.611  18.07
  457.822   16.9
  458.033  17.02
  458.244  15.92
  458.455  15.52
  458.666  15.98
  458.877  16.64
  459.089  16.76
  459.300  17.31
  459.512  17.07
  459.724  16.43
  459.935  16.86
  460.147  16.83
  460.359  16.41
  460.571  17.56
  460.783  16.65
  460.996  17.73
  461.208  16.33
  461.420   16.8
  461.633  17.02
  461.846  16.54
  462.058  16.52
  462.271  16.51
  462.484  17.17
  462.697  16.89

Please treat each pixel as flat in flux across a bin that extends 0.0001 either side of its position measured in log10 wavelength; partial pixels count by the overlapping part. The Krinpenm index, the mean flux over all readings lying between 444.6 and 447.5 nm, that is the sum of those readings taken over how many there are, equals 16.1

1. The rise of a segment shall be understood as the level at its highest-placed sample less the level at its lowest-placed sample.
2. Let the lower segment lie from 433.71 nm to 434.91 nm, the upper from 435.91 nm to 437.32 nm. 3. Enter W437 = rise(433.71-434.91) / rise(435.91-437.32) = 6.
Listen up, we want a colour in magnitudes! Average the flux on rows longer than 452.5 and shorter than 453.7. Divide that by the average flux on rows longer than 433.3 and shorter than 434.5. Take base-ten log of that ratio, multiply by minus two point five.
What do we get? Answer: 0.14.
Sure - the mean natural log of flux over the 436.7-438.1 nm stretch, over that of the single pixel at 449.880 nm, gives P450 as 0.96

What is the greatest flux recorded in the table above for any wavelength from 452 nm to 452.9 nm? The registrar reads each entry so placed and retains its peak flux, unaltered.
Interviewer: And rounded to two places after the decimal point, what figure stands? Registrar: 17.42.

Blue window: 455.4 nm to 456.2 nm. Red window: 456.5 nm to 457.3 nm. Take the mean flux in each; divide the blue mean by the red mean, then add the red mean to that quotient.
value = 18.3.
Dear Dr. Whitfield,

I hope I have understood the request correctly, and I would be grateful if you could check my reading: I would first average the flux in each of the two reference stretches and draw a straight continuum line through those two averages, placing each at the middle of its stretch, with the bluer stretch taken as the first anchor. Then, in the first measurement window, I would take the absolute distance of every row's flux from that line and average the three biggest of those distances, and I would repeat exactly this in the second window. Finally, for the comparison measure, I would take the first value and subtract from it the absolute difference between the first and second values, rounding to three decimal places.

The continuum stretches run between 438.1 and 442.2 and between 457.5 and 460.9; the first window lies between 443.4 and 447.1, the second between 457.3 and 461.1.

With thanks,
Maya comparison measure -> 1.152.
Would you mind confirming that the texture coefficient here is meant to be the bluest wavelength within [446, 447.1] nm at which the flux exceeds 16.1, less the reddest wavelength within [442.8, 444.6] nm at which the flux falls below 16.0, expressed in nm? 2.05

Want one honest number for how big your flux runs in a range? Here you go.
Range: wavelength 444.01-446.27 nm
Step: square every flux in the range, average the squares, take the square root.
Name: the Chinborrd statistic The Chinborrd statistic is 16.0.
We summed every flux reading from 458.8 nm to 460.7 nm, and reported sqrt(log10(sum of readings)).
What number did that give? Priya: 1.48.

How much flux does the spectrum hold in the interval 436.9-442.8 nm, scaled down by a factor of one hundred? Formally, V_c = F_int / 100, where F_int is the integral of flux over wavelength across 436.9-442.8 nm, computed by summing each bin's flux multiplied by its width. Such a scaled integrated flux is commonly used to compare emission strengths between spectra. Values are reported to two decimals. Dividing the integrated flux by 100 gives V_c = 0.90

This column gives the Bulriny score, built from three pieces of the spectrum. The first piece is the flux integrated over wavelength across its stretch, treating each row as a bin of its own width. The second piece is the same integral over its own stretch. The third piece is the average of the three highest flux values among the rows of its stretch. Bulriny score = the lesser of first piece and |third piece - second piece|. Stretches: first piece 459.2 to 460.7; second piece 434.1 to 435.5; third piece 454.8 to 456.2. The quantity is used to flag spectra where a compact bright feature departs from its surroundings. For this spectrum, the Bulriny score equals 2.1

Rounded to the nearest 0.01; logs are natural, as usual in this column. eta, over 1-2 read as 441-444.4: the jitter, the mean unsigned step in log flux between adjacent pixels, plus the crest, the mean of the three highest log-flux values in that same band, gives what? 2.89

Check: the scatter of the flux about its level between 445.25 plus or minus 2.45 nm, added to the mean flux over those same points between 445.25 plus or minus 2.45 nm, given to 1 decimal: 16.8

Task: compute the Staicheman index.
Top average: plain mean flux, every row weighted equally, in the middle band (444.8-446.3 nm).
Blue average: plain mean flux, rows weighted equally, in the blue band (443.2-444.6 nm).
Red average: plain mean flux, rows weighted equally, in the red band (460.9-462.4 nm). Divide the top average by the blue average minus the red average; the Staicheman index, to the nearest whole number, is -16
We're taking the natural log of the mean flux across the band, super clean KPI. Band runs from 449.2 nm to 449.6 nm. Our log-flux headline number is 2.78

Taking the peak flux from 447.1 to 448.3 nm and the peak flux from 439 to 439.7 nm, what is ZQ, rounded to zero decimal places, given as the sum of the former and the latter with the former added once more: 52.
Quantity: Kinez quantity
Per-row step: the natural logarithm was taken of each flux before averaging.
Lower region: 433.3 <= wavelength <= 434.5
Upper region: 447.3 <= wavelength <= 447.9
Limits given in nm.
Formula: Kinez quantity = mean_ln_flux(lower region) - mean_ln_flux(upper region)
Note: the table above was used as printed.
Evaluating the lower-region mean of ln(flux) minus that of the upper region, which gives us -0.038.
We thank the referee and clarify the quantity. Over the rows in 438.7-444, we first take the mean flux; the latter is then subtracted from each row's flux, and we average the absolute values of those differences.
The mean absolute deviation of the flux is 0.71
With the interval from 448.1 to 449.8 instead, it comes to 0.48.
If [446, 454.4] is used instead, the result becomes 0.69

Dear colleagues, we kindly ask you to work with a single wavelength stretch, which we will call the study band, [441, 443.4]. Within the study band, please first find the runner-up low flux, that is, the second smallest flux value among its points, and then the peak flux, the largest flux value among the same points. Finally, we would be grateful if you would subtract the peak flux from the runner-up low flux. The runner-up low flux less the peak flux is -2.0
